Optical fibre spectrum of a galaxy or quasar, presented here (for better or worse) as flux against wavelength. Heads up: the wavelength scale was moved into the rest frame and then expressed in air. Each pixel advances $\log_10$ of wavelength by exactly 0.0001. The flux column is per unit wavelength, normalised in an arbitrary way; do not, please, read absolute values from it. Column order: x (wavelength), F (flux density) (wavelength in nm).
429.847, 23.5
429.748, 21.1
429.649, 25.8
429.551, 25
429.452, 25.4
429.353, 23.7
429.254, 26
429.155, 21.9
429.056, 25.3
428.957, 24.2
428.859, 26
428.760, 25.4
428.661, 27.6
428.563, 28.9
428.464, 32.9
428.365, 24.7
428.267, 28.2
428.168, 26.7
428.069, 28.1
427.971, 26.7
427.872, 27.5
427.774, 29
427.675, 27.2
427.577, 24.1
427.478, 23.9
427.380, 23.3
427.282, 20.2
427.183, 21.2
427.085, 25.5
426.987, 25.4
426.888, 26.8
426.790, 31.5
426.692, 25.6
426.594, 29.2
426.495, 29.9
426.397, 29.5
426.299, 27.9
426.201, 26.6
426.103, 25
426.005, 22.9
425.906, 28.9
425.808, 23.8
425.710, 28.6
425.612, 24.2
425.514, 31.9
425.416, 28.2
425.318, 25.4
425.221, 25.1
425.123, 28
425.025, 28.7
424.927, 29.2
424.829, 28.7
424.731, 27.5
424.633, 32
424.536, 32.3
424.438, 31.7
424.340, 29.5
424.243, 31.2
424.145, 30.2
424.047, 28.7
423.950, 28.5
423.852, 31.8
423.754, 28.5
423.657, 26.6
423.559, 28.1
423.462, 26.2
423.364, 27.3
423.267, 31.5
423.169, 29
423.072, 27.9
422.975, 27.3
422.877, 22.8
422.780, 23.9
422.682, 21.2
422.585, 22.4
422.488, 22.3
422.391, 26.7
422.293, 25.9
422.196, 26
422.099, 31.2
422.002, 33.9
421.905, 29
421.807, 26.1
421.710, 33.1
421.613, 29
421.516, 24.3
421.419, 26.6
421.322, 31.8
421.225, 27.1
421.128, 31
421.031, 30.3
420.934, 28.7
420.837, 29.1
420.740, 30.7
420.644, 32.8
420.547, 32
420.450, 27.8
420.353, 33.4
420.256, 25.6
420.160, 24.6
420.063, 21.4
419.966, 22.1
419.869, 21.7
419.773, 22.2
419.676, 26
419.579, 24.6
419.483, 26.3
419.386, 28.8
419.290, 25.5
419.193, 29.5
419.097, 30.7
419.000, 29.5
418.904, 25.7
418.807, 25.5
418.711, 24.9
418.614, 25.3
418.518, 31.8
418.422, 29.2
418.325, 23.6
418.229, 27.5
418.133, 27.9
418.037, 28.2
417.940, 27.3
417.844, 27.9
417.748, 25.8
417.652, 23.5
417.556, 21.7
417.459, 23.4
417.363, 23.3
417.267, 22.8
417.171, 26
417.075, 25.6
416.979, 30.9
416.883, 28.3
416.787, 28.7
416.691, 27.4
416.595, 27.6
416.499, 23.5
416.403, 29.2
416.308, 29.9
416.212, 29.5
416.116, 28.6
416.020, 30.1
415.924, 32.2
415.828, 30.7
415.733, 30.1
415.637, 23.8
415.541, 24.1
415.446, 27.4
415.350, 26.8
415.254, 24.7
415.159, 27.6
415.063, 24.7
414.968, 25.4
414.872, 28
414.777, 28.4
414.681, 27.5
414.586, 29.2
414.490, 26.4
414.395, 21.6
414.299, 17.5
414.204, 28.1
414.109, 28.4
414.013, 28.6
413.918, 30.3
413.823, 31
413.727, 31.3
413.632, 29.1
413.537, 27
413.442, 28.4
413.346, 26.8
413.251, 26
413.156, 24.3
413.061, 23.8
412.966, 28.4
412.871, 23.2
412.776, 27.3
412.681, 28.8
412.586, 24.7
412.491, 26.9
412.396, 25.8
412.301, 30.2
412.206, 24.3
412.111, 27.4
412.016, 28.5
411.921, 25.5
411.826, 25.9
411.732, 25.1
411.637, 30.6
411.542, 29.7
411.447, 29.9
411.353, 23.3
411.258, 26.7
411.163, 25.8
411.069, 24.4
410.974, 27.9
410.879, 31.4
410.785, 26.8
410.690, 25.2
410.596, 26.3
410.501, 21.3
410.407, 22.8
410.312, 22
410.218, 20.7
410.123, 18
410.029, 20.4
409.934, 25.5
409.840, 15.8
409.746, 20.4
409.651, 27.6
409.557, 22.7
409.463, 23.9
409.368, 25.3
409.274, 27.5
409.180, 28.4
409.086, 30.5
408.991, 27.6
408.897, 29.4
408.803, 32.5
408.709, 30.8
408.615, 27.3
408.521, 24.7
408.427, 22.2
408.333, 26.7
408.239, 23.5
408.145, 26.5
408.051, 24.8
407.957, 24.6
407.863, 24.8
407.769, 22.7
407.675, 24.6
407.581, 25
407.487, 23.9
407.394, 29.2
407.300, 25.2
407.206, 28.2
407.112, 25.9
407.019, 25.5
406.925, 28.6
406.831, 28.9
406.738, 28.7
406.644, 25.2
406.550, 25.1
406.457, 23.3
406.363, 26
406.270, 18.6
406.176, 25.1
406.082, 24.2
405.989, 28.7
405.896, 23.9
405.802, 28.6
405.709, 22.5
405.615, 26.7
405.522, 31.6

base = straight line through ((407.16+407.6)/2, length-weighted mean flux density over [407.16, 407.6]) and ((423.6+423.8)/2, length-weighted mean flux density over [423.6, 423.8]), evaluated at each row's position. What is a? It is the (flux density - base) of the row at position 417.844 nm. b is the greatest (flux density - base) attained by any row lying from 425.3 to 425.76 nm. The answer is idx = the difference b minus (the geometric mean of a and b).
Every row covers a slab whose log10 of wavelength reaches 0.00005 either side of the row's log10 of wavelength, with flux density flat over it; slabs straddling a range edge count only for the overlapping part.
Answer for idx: 2.4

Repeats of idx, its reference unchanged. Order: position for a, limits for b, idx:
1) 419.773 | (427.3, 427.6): -8.1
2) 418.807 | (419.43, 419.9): -2.3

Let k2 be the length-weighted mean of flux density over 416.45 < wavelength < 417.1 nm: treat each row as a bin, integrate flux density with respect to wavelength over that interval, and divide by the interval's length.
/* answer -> 27.5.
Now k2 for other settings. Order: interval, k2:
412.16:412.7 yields 26.7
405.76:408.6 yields 25.4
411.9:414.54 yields 26.8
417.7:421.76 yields 27.5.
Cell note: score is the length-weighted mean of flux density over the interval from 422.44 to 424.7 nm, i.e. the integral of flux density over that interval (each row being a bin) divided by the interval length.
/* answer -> 27.9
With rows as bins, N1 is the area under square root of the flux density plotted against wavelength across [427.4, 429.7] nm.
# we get 11.8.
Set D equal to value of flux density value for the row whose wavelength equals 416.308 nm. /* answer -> 29.9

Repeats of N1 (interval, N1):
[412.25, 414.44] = 11.3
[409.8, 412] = 10.9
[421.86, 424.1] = 11.7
